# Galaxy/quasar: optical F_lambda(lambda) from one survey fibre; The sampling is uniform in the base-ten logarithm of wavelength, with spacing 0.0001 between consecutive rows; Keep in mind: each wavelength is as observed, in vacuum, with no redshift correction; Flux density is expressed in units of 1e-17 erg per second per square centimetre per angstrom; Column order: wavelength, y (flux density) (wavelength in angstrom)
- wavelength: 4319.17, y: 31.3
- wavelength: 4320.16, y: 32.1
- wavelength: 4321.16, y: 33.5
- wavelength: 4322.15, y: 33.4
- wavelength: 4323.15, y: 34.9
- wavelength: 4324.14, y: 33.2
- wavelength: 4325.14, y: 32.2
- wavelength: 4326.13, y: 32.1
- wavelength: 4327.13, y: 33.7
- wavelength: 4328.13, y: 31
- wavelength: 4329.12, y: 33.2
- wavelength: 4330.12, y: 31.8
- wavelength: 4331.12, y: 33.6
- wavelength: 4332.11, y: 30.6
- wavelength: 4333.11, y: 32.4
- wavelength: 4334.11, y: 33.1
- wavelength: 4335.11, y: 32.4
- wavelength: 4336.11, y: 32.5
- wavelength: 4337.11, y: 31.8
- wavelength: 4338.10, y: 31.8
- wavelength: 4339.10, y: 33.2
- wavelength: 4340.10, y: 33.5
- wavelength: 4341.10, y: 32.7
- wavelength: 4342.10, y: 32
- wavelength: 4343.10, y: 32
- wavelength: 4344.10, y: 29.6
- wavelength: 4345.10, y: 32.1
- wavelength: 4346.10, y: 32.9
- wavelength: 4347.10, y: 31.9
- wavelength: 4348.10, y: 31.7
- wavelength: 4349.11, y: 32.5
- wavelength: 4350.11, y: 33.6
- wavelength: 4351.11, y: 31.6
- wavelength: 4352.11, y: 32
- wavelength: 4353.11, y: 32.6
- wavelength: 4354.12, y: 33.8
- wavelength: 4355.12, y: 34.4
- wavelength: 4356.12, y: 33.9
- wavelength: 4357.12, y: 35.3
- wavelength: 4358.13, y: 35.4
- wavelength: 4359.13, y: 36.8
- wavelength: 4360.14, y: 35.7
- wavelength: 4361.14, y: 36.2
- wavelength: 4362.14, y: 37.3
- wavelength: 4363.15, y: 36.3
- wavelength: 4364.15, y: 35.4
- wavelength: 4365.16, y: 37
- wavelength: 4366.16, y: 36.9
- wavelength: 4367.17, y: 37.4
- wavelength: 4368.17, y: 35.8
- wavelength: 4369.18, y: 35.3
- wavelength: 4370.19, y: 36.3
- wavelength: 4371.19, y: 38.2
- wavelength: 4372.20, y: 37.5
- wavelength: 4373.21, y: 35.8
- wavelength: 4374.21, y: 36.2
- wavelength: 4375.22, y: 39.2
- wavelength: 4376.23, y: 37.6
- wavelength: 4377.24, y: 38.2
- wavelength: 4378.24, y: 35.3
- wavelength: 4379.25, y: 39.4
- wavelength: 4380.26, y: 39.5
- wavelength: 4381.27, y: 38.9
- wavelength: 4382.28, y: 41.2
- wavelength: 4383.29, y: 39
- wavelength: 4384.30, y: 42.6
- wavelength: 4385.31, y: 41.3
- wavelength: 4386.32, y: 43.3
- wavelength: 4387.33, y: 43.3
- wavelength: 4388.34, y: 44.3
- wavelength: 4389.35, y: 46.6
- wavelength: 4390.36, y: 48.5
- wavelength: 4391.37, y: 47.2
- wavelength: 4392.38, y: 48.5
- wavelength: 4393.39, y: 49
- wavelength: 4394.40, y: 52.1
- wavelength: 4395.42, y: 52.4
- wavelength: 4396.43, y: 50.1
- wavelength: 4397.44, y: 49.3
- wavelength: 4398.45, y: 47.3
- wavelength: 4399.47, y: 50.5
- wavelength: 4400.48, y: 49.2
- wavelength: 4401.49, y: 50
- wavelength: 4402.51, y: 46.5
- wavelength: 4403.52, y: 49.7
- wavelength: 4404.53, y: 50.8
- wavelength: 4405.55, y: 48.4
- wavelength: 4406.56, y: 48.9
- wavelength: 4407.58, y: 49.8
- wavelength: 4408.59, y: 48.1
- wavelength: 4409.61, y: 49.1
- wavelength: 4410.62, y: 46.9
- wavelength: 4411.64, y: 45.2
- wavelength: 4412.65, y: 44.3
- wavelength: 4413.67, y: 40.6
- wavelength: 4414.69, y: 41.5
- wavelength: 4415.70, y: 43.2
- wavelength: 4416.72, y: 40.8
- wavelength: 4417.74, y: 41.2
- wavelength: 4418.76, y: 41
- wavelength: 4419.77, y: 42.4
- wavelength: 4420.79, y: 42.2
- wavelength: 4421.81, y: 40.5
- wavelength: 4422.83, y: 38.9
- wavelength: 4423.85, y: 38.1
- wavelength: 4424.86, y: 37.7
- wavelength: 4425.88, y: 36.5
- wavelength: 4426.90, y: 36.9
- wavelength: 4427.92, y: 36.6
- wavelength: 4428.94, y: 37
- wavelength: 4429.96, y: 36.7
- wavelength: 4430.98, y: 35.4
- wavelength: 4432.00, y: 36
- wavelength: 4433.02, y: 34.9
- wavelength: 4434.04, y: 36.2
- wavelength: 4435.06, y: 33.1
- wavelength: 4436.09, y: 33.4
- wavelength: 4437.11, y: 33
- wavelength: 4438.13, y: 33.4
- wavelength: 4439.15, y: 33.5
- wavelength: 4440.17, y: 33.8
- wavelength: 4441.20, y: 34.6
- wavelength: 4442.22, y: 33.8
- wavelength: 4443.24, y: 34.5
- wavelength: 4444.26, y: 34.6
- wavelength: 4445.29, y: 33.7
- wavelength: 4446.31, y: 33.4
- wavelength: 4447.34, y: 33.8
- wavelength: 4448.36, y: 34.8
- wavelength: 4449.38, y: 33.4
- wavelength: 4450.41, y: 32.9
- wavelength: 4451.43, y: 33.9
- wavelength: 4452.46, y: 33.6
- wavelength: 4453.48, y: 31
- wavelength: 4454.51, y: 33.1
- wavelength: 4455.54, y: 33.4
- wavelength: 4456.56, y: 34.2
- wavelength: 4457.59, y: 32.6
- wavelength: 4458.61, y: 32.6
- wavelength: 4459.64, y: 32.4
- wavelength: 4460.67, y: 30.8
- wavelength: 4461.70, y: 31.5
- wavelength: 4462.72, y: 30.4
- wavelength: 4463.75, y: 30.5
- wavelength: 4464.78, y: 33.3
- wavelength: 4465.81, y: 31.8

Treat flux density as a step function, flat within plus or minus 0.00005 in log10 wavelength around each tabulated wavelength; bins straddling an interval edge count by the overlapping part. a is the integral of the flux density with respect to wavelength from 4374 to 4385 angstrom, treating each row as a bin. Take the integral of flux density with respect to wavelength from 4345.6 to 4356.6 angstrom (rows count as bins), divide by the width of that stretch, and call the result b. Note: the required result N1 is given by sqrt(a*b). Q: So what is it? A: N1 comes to 119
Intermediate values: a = 428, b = 33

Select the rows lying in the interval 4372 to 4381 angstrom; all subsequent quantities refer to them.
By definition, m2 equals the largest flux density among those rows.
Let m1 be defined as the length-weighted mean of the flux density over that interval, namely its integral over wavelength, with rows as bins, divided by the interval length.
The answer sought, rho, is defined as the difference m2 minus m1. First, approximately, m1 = 38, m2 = 39.5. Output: 1.8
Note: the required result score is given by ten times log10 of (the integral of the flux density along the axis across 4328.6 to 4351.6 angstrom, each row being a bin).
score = 28.7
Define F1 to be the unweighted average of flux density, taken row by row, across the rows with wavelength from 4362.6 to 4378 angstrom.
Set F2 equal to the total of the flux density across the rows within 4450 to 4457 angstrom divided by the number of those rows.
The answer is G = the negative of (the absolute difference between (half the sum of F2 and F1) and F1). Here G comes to -1.9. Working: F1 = 36.9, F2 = 33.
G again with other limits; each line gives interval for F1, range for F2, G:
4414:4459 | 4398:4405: -6.6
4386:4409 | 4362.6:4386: -5.3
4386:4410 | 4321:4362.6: -7.7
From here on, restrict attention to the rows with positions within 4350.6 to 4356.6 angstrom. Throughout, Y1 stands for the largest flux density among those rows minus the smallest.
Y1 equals 2.80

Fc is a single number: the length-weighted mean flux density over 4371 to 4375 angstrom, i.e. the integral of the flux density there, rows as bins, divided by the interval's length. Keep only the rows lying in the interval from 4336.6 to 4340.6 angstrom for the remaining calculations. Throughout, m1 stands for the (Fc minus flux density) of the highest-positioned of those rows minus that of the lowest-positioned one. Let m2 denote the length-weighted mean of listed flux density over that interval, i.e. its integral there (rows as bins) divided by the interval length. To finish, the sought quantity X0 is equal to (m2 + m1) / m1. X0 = -18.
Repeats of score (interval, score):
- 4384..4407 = 30.4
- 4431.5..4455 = 29.0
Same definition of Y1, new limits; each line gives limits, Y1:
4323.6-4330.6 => 2.70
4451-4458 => 3.20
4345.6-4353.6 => 2.00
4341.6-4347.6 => 3.30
